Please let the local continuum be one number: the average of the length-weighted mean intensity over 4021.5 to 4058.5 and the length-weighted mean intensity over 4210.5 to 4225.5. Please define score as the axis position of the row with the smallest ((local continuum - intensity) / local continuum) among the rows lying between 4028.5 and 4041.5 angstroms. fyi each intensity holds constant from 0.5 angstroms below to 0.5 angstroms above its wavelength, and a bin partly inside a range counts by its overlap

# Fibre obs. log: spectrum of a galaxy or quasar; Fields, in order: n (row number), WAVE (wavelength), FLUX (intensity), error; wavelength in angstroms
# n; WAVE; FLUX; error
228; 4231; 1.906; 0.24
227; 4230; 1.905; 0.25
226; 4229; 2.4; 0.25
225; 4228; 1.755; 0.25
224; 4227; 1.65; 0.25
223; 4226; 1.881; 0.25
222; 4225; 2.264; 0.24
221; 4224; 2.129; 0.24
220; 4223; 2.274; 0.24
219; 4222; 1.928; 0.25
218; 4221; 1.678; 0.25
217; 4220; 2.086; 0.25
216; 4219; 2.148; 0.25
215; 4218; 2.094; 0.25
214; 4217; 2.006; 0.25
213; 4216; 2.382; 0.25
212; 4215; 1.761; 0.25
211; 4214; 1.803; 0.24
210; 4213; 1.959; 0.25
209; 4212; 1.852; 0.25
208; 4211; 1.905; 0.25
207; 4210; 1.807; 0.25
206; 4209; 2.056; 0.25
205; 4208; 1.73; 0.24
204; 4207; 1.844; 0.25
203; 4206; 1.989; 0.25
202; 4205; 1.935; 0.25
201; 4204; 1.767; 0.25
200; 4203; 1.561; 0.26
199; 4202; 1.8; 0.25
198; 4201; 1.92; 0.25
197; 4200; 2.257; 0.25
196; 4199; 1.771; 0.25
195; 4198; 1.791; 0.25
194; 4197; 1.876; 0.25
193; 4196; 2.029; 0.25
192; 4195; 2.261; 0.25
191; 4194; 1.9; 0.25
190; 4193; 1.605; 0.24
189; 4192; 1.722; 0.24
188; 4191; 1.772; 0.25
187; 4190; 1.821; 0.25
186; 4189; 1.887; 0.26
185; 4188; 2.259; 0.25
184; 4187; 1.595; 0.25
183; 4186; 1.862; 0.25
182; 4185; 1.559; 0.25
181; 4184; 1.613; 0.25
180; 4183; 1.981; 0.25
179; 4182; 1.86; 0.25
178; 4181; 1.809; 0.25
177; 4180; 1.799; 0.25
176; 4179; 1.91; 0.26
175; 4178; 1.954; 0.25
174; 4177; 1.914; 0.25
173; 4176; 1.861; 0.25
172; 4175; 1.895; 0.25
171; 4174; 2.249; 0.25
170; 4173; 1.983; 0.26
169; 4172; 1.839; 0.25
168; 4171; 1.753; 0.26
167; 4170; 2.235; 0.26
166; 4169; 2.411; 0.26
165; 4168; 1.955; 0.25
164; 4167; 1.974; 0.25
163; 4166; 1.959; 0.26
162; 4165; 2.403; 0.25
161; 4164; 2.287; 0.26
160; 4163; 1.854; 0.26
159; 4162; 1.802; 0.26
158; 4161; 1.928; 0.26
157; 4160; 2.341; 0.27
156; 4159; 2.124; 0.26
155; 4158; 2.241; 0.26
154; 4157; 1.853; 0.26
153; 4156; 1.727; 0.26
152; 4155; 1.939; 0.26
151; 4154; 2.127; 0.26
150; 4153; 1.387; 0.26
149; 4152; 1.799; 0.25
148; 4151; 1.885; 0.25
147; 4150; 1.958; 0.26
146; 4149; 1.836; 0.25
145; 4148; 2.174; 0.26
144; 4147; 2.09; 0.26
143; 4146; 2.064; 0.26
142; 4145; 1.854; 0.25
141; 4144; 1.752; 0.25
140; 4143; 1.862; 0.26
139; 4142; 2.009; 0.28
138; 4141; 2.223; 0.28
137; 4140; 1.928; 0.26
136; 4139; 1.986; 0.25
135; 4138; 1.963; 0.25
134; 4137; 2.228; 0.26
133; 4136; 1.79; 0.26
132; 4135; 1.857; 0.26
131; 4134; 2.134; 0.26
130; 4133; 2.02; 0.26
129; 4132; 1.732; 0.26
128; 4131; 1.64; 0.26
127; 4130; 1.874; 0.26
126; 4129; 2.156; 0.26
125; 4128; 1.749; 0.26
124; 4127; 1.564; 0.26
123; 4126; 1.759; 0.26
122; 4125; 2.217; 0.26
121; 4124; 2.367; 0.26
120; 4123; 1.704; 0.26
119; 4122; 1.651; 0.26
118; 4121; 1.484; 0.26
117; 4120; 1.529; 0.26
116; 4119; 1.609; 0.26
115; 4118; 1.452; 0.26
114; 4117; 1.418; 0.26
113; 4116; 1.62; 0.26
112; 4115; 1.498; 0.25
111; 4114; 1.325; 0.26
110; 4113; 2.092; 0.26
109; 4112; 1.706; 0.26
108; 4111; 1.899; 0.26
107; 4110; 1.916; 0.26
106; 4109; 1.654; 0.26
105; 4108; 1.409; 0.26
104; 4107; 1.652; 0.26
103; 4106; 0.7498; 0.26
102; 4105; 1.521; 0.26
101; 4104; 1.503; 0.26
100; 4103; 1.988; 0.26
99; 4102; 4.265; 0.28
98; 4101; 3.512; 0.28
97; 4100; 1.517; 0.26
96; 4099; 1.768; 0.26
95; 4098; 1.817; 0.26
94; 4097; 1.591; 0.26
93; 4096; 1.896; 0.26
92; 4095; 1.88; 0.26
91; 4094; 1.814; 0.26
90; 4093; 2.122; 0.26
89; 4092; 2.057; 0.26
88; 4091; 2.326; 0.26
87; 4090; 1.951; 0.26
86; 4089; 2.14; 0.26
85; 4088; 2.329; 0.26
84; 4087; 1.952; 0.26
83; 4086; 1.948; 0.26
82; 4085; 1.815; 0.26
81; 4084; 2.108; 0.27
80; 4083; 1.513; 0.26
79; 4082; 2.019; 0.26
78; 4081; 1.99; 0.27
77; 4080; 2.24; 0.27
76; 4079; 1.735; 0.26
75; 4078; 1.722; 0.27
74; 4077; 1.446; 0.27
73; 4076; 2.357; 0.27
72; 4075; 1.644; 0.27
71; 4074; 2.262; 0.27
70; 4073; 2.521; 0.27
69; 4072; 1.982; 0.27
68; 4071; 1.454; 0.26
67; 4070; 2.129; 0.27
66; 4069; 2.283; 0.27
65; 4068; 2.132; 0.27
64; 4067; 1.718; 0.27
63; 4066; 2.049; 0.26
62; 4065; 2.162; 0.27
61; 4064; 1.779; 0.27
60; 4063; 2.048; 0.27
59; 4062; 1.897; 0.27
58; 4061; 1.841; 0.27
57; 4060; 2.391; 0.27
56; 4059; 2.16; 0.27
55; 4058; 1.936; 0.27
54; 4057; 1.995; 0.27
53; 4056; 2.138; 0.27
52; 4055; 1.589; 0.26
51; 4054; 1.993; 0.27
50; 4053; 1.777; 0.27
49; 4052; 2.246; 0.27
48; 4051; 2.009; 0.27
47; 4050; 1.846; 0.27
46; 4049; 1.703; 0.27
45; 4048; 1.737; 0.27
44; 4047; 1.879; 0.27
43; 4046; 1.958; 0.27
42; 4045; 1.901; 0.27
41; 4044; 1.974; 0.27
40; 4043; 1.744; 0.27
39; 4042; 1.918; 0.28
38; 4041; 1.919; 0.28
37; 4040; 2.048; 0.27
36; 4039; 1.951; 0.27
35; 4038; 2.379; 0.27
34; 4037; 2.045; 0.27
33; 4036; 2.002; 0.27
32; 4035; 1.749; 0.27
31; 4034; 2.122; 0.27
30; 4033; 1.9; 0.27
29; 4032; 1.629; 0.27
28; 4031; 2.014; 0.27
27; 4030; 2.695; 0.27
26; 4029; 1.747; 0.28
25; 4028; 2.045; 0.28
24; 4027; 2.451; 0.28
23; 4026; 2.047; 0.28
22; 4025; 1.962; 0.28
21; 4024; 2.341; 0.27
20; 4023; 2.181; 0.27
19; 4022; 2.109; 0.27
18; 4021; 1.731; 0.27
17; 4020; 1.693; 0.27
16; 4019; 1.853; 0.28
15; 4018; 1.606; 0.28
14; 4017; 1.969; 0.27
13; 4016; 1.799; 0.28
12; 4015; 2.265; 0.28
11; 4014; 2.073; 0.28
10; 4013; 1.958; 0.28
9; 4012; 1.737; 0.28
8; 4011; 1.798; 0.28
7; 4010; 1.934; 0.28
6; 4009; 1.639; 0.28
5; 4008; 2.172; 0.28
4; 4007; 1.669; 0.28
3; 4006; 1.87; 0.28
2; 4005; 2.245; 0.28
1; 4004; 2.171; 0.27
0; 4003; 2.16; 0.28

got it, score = 4030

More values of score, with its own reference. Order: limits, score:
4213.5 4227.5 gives 4216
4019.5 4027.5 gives 4027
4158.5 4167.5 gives 4165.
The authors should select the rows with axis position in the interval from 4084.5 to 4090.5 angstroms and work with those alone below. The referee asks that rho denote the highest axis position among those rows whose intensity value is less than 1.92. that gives 4085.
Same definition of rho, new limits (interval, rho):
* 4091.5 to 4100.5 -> 4100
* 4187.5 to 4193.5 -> 4193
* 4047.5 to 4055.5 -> 4055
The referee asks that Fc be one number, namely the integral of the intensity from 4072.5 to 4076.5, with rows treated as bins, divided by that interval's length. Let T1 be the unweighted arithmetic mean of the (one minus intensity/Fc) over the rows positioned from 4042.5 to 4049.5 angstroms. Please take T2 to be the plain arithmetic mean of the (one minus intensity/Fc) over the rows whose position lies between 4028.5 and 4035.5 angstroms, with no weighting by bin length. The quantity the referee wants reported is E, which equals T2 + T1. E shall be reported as 0.260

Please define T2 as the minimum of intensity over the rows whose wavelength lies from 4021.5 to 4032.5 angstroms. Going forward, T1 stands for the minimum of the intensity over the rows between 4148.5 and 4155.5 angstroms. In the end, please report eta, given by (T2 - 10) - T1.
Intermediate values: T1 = 1.387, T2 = 1.629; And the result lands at -9.8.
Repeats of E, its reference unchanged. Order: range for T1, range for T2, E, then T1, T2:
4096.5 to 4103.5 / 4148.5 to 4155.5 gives 0.088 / -0.071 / 0.159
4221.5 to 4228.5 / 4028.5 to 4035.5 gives 0.196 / 0.097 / 0.099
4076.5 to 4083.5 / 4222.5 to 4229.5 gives 0.242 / 0.176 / 0.066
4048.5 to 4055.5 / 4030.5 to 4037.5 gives 0.268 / 0.144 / 0.124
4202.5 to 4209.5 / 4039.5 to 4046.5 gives 0.286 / 0.162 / 0.124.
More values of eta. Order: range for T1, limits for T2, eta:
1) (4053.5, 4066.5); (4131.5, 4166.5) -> -10.2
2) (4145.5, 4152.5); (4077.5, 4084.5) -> -10.3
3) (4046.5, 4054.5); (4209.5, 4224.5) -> -10.0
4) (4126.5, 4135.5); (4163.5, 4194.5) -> -10.0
